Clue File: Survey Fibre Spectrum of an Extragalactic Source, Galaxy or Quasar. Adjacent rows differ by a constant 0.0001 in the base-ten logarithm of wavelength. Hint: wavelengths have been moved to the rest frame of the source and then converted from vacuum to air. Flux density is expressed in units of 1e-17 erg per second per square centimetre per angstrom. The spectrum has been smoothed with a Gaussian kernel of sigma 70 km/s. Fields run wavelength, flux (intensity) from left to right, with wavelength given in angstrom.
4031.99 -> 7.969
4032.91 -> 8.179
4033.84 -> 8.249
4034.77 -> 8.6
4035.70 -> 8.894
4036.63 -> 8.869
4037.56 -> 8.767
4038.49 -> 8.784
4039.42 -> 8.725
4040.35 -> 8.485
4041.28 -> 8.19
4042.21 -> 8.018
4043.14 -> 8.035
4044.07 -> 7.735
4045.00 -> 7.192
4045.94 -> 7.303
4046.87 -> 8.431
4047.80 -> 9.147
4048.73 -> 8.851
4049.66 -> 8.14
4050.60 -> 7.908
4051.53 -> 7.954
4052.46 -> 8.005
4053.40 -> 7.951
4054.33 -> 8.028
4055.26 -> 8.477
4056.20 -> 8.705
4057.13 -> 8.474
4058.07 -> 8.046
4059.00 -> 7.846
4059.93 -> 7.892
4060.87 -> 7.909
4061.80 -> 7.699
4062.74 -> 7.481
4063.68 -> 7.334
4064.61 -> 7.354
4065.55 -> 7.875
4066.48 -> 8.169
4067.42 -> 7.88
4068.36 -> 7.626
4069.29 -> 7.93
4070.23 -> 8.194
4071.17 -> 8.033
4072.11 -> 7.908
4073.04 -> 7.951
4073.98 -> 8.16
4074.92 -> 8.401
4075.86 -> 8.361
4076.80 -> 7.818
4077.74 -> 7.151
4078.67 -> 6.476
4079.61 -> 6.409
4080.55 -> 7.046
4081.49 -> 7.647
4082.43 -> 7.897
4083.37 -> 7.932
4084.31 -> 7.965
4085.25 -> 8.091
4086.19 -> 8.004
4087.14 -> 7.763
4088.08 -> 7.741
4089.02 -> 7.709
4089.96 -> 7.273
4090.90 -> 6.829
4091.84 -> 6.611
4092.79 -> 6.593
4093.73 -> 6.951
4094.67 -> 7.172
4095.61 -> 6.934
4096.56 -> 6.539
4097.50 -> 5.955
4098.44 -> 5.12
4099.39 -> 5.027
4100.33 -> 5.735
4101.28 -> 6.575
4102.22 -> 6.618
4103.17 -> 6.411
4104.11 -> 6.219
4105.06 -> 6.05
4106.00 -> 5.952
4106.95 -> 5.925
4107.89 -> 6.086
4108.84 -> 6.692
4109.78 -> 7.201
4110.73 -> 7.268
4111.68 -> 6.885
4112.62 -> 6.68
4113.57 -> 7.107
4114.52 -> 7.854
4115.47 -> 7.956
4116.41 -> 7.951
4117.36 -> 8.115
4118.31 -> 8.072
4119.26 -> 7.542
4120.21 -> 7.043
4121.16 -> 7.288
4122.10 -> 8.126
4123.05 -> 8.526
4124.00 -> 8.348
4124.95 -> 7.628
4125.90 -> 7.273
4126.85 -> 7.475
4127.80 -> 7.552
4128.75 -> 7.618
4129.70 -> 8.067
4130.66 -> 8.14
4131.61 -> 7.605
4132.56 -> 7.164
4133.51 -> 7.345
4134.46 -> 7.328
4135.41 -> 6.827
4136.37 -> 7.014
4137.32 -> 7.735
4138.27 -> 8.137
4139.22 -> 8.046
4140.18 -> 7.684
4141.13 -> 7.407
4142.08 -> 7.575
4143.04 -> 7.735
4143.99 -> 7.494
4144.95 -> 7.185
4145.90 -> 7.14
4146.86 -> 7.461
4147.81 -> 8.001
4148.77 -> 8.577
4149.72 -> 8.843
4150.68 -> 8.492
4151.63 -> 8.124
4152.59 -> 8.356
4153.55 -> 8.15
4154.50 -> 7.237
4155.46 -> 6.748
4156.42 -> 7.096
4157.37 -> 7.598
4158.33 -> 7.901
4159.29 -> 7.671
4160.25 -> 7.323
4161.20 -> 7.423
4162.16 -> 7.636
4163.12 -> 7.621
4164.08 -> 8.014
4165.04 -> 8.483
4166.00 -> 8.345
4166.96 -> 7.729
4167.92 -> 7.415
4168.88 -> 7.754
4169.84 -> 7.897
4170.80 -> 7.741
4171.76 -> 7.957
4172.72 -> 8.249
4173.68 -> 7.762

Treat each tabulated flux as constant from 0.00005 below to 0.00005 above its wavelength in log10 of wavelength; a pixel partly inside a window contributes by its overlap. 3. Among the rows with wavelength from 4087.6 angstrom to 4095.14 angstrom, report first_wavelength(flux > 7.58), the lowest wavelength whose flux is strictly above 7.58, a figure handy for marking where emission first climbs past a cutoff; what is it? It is 4088.08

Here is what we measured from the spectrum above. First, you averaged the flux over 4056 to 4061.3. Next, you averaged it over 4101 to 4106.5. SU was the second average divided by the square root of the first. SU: 2.2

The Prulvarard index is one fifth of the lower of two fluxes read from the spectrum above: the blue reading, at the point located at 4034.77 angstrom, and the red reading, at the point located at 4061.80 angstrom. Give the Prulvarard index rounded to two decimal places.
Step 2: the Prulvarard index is 1.54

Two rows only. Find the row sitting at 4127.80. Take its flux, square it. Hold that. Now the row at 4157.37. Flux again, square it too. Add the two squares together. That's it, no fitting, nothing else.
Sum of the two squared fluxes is 115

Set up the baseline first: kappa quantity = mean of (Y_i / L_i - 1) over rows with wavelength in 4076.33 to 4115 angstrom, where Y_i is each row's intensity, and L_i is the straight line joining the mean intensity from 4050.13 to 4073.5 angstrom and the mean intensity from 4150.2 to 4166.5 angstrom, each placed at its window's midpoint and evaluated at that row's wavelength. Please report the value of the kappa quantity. -0.13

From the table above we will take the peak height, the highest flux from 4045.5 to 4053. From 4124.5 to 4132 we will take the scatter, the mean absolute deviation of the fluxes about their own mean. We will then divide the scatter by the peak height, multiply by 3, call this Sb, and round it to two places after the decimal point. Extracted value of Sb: 0.07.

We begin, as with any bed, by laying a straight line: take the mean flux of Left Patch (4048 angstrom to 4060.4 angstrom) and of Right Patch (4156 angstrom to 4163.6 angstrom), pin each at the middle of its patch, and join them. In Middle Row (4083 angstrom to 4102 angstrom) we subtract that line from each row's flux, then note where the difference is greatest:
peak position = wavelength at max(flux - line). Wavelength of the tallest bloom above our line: 4085.25 angstrom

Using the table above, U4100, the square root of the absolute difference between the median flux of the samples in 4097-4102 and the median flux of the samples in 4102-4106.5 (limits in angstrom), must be 0.70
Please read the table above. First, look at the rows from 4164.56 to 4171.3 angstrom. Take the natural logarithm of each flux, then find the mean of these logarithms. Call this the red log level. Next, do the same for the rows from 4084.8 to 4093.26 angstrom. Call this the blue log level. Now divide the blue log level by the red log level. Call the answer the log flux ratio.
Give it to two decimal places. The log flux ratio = 0.97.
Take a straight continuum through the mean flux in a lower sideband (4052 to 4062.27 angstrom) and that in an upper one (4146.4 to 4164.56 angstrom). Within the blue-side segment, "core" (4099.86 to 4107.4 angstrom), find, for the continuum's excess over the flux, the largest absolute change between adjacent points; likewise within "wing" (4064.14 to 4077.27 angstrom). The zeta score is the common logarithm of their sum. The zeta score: 0.14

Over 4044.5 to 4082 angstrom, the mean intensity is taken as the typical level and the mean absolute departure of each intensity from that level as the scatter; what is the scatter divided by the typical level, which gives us 0.050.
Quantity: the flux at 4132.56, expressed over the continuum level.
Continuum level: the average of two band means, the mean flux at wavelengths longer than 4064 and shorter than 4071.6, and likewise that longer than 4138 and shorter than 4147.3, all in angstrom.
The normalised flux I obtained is 0.93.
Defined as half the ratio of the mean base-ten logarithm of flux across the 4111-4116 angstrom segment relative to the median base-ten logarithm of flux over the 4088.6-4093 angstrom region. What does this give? 0.517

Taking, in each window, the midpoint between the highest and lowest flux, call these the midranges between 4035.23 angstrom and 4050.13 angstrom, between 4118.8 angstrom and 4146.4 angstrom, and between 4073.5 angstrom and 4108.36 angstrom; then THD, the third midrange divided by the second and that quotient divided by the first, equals 0.107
